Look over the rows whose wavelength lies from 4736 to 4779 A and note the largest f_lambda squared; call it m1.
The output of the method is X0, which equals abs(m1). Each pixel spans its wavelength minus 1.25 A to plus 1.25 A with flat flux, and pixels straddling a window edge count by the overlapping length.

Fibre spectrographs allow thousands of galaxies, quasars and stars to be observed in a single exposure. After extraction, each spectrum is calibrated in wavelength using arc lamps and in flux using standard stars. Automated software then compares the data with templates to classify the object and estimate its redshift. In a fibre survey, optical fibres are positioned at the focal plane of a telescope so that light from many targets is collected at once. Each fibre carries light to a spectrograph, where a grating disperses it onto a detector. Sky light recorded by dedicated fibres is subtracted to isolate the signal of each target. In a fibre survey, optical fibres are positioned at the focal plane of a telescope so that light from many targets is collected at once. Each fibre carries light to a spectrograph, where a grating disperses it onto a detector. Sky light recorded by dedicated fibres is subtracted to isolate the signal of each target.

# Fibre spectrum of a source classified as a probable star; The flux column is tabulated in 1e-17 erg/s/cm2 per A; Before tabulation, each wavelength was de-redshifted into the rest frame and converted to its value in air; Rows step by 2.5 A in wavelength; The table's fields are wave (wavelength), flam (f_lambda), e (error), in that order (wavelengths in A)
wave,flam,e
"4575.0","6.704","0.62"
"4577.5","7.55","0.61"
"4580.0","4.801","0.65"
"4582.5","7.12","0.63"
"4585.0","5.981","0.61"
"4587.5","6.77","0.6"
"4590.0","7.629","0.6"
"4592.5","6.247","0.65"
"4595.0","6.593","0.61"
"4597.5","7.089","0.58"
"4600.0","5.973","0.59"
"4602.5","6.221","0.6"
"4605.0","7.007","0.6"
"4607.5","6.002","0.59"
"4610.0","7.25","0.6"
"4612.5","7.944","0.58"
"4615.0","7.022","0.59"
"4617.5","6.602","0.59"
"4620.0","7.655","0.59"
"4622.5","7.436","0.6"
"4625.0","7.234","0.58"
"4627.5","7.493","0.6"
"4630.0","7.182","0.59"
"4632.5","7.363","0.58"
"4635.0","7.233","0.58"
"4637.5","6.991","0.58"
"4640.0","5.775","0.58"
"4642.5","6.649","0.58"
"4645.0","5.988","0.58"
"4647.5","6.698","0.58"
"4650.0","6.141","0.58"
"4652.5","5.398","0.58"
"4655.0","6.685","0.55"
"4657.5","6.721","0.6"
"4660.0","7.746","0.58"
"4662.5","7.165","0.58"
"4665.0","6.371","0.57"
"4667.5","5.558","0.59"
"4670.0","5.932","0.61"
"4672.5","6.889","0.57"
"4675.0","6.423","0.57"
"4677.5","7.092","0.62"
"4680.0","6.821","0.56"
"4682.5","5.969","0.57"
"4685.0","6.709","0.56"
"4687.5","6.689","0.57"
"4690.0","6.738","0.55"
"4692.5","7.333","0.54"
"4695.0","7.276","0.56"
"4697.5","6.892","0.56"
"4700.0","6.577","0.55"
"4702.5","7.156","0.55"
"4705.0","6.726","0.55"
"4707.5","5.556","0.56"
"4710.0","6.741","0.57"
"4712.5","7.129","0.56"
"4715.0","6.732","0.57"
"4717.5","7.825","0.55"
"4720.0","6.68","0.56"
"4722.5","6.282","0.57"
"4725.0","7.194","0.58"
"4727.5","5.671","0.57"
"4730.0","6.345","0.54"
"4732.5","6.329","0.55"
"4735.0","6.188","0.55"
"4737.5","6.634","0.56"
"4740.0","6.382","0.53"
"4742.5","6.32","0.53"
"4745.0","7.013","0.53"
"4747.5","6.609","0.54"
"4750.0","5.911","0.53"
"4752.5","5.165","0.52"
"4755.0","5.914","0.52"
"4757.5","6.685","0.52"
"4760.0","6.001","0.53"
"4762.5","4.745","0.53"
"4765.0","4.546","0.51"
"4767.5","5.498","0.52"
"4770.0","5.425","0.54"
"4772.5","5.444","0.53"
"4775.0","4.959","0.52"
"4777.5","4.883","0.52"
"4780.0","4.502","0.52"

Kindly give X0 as 49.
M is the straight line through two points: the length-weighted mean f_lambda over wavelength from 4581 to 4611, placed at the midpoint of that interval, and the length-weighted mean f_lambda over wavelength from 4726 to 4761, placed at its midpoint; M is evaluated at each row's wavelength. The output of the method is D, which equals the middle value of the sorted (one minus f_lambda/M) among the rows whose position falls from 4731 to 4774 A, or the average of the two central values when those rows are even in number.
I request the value 0.03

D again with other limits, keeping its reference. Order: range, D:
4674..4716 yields -0.06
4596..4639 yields -0.10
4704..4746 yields -0.06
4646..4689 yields -0.03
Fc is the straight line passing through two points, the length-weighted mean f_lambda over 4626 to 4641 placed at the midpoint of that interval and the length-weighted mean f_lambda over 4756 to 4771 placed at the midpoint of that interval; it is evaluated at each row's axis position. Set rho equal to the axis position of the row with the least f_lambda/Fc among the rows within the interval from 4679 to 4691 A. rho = 4682.5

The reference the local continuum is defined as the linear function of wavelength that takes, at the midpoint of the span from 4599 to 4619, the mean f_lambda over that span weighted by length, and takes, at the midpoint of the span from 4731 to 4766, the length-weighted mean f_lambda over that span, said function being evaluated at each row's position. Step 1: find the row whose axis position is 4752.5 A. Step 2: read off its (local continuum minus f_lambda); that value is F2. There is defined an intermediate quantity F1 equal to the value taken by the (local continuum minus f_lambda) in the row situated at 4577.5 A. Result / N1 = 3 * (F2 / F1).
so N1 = -4.2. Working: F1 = -0.6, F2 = 0.9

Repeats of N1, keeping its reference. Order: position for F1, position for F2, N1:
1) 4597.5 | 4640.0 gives -9.8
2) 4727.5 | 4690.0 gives -2.4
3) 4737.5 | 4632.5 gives 4.0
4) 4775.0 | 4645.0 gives 1.9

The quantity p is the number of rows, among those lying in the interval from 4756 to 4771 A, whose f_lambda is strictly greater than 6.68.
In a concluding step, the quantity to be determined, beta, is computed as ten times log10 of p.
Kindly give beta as 0.0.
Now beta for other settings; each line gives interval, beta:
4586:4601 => 4.8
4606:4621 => 6.0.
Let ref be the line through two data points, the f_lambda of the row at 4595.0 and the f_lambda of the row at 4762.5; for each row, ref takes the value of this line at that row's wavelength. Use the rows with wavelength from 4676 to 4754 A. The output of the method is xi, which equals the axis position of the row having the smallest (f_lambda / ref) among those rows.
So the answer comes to 4707.5 A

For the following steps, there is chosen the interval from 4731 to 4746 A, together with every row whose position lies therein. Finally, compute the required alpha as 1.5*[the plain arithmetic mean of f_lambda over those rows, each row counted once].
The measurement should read 9.7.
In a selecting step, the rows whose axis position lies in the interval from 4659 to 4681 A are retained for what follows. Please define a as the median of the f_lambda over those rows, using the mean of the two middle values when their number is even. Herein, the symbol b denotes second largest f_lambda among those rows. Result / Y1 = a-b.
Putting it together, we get -0.34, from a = 6.8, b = 7.165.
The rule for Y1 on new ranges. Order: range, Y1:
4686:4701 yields -0.46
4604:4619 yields -0.24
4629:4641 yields -0.05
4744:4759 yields -0.42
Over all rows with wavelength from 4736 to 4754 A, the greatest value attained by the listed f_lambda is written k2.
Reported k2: 7.013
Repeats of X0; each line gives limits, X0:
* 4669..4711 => 54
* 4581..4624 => 63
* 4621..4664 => 60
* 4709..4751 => 61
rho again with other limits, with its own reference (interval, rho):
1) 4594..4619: 4600.0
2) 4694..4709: 4707.5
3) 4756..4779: 4765.0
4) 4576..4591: 4580.0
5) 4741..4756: 4752.5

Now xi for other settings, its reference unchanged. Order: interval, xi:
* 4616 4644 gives 4640.0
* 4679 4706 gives 4682.5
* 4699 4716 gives 4707.5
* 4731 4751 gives 4750.0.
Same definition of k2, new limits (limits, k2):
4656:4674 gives 7.746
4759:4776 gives 6.001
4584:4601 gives 7.629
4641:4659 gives 6.721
